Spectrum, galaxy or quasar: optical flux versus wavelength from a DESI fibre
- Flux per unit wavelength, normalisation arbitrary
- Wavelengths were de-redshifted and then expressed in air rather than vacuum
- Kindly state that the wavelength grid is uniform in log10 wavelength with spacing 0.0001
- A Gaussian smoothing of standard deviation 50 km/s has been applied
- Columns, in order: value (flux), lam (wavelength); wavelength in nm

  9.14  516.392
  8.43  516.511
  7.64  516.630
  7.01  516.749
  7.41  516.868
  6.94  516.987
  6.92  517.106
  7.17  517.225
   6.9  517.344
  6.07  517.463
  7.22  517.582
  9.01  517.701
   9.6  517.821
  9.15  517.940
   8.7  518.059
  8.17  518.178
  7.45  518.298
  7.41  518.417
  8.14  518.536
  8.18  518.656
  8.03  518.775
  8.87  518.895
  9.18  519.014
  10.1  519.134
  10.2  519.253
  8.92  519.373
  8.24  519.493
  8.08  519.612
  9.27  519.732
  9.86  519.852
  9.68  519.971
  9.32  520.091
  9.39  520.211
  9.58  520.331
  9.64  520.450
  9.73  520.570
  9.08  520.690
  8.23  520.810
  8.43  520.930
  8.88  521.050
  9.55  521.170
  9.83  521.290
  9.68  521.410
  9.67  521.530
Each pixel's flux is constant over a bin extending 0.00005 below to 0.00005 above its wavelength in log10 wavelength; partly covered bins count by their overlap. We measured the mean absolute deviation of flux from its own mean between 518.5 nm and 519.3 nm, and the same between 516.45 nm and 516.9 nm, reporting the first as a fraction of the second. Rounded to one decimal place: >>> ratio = 1.8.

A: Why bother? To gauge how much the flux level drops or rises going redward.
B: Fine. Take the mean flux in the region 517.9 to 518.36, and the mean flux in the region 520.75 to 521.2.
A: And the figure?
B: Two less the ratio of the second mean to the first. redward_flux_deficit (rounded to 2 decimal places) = 0.95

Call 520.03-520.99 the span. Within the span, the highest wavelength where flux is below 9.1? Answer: 520.930 nm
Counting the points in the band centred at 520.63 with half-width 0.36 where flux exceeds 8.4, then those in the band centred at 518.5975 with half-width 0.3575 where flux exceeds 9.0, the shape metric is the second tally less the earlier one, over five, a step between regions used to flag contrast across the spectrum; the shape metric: -1.0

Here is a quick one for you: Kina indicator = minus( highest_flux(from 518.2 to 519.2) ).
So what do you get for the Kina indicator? -10.1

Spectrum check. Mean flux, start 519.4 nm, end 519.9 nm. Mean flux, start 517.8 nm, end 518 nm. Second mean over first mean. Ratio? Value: 1.06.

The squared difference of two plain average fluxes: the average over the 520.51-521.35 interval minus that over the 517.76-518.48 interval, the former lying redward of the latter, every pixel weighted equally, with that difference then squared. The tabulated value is 0.5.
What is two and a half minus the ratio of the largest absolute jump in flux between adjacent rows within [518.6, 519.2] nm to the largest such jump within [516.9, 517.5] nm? 1.4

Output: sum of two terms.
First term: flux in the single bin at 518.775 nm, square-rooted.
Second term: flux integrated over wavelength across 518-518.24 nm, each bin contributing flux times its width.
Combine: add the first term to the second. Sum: 4.85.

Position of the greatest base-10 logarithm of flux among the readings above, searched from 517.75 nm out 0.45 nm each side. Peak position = 517.821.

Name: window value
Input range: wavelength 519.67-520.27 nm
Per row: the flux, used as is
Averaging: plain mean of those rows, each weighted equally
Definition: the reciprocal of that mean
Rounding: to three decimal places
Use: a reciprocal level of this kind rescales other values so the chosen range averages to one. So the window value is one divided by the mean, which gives 0.105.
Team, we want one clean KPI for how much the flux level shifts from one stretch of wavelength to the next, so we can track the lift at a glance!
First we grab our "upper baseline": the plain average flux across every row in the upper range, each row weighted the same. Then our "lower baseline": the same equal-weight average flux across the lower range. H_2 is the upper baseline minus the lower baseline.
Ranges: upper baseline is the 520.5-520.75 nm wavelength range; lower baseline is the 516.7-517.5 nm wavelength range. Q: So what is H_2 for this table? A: 2.5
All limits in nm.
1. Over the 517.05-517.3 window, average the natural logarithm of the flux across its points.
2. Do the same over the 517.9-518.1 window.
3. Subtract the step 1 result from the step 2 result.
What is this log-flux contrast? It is 0.24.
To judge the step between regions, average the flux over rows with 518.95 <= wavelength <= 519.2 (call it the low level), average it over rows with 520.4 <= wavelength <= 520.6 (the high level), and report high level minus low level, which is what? 0.0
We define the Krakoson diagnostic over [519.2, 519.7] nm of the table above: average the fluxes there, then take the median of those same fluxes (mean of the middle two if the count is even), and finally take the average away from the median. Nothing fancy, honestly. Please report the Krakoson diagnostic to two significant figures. -0.28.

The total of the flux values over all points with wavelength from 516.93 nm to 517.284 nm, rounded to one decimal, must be 21.0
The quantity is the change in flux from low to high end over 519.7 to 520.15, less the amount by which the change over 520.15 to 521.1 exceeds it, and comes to 0.6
